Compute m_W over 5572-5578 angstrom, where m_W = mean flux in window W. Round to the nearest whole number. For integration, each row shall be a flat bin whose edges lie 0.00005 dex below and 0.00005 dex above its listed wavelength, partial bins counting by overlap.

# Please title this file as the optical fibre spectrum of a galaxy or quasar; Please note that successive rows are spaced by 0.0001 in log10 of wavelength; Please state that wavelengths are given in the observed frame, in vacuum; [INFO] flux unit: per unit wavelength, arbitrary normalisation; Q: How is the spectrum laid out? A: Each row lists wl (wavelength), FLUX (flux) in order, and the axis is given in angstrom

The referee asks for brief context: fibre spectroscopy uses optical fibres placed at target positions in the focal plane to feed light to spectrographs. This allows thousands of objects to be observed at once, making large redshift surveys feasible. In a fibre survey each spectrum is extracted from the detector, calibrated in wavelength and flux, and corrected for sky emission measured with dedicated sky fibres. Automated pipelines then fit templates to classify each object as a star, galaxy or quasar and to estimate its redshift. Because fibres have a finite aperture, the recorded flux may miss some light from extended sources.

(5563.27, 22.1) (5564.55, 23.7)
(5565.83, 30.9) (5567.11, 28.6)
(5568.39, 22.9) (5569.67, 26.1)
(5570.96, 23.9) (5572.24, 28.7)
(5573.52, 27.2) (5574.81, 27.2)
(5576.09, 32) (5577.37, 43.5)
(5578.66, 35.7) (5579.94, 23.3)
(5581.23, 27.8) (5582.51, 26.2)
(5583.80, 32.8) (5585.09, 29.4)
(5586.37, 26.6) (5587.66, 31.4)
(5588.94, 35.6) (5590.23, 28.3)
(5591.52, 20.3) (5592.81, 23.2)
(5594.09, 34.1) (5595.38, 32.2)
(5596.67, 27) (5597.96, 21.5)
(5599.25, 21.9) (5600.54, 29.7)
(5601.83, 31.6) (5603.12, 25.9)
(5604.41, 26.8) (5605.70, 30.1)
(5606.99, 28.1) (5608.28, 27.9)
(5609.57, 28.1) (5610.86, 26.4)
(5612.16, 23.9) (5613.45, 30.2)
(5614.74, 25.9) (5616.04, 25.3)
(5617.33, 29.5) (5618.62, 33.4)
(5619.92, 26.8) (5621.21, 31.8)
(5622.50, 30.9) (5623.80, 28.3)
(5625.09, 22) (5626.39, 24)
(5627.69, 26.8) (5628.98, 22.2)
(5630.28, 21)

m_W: 32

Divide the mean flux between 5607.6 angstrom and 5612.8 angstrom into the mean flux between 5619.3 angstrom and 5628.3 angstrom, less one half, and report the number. 0.525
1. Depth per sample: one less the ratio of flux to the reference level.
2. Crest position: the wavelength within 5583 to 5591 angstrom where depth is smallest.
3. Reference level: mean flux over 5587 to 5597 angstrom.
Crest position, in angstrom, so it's 5588.94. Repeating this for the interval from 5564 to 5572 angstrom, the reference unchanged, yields 5565.83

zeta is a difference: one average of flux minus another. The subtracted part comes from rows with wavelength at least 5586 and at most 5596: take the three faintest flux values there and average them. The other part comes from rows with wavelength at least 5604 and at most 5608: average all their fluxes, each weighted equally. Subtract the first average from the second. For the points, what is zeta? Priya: 5.0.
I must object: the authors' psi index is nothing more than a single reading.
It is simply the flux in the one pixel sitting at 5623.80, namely 28.3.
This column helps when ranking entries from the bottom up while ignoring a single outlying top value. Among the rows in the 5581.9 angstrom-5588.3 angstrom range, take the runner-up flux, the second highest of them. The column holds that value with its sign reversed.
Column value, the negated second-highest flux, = -31.4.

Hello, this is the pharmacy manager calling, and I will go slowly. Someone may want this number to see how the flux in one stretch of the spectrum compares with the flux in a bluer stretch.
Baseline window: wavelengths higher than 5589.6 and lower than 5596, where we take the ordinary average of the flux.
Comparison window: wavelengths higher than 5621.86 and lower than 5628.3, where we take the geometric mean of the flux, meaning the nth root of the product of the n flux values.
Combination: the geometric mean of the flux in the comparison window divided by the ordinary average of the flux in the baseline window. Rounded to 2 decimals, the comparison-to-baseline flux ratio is 0.95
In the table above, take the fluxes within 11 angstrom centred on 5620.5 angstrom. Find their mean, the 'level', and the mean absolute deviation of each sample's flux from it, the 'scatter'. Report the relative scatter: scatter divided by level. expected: 0.10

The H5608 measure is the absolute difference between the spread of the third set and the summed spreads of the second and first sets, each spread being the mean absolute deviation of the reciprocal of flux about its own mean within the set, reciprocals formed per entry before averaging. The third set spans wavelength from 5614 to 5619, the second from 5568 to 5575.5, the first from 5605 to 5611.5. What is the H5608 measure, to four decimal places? 0.0001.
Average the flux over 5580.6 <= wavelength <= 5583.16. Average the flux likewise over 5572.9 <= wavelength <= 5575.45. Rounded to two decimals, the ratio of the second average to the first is 1.01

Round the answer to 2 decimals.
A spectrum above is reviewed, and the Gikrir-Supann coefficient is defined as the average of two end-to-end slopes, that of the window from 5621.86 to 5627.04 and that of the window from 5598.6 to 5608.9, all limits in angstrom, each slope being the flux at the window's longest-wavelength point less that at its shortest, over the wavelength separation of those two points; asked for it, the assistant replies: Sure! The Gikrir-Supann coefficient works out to -0.55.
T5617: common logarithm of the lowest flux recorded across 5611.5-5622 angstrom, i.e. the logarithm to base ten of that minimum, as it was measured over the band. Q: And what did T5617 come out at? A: 1.38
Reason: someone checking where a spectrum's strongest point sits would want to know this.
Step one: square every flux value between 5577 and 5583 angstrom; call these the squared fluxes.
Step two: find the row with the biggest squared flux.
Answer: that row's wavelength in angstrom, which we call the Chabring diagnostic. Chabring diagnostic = 5577.37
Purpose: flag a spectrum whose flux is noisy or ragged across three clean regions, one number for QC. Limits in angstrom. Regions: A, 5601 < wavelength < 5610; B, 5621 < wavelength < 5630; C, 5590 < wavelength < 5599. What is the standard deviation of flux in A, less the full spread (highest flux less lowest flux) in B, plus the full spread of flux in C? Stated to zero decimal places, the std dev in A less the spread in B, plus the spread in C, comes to 6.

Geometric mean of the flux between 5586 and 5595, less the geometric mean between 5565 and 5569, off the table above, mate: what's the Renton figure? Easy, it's 1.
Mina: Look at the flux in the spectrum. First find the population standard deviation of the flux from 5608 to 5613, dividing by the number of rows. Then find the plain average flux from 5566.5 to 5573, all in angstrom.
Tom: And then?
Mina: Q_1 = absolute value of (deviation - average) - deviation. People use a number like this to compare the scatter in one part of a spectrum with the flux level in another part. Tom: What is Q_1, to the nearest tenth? 22.7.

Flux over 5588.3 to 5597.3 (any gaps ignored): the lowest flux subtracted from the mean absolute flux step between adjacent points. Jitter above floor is -14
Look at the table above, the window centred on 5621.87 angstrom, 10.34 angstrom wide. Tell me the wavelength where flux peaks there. 5618.62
